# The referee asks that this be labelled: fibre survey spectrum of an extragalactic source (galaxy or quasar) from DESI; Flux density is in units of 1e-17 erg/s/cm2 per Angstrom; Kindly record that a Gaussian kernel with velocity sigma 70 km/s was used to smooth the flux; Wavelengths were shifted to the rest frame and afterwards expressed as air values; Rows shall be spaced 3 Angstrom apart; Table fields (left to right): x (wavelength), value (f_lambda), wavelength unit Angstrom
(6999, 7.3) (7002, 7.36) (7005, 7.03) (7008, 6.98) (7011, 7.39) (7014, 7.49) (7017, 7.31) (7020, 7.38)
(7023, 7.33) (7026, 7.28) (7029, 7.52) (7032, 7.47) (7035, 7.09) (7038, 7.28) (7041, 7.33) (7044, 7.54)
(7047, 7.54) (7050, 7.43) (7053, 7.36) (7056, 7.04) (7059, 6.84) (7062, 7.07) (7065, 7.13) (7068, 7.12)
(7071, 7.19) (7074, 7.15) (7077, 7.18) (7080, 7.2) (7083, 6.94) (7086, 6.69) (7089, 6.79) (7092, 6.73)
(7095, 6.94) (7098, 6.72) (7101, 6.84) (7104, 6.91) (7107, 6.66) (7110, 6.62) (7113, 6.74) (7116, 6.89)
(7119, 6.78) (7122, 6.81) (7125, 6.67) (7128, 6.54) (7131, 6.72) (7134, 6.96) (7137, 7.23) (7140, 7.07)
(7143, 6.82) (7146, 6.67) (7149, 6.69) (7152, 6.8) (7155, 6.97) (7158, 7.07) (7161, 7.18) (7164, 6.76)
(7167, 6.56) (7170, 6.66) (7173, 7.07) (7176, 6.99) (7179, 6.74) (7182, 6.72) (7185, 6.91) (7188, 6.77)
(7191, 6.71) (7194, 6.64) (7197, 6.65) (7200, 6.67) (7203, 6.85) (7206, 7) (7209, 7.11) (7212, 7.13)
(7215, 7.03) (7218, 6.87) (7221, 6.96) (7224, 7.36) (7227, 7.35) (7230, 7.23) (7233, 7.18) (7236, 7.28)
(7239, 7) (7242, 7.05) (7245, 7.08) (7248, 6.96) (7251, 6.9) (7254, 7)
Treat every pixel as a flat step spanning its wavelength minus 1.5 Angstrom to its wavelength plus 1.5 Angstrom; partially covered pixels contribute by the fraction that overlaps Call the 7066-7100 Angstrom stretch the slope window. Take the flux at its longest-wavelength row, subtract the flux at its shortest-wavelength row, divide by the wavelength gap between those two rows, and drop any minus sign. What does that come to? 0.013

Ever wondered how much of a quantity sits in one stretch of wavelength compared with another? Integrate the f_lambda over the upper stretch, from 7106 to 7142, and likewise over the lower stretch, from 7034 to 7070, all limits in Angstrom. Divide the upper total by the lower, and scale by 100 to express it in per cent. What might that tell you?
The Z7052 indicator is 94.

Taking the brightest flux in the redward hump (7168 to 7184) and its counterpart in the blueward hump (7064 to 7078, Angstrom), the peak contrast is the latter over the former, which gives 1.02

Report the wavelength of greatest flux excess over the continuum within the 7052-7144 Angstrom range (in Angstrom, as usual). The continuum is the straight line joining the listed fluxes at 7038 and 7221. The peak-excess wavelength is 7137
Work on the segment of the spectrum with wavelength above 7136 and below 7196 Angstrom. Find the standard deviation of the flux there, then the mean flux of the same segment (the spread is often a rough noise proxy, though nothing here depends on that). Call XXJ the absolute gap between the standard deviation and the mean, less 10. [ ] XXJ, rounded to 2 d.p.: -3.34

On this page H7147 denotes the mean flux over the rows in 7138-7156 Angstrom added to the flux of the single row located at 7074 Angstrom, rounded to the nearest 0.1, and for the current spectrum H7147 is 14.0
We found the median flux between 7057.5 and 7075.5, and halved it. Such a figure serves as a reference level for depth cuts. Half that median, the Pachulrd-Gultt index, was 3.56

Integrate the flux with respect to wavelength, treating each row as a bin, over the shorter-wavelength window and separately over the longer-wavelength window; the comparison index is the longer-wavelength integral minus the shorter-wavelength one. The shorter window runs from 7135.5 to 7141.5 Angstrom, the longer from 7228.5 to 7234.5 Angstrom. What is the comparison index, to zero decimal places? 0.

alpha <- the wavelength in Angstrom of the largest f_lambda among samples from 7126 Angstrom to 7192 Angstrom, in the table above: 7137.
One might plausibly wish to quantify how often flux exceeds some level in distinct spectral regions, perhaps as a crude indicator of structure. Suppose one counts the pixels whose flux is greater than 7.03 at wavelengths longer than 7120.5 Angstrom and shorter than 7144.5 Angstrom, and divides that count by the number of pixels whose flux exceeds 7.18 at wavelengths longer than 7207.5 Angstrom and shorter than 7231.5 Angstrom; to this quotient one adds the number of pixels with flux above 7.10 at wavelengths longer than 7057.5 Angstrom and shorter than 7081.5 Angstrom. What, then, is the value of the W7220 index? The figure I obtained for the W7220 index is 6.7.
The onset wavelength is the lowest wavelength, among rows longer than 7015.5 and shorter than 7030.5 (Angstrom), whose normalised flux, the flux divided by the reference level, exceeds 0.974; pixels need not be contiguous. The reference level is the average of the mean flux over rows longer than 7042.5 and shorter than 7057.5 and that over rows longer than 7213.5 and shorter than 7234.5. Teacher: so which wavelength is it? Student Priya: 7017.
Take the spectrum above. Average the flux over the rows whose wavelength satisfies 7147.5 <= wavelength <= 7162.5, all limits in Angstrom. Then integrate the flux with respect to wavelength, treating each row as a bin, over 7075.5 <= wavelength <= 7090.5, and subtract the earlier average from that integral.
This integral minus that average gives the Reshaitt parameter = 97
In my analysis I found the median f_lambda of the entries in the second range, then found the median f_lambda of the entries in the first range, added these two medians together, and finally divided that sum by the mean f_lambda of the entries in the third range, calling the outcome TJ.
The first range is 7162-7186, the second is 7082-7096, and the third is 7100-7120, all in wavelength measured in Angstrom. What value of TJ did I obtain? 2.00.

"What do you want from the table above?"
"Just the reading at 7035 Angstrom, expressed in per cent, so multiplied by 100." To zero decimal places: 709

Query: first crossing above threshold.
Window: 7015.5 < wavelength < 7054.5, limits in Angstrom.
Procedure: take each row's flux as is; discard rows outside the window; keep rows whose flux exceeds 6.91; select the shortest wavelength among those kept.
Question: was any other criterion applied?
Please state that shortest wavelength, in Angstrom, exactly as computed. 7017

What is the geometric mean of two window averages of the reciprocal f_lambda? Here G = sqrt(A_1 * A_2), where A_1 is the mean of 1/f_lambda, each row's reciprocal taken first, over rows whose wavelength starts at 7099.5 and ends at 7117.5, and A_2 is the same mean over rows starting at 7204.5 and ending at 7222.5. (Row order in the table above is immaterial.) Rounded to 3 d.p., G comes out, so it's 0.145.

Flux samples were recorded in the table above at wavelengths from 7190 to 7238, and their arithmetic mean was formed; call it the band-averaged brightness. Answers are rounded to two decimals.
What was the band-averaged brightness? 7.00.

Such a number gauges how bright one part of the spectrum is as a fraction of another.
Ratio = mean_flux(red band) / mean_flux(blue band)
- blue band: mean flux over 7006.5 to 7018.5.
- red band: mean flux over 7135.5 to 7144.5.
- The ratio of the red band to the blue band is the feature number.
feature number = 0.97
